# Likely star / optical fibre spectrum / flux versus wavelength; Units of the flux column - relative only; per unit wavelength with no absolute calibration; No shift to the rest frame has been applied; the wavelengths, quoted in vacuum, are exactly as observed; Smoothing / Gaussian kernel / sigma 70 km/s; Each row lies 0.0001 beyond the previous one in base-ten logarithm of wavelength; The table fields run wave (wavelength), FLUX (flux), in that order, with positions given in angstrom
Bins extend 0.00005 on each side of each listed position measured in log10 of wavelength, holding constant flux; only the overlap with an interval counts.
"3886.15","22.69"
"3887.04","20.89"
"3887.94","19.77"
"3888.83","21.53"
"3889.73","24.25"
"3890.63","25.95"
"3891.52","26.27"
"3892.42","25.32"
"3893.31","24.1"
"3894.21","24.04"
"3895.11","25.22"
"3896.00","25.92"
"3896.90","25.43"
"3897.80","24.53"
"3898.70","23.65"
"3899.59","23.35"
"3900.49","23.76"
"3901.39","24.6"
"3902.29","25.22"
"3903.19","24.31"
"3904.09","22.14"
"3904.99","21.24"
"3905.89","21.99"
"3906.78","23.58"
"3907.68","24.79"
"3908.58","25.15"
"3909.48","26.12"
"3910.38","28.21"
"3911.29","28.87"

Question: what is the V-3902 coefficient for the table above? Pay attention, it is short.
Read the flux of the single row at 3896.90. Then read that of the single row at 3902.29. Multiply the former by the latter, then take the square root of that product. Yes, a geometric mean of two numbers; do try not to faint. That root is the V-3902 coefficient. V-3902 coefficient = 25.3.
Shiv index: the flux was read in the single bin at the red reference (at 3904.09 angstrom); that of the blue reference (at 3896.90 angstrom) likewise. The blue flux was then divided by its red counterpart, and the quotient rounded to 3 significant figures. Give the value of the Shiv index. 1.15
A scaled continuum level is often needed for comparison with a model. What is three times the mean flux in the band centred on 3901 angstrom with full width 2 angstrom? 72.5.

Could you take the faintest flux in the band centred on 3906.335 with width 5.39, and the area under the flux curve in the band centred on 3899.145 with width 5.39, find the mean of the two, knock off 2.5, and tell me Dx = 73.4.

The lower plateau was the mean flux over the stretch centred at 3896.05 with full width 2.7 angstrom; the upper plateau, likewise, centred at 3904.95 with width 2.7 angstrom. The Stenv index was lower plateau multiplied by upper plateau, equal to 556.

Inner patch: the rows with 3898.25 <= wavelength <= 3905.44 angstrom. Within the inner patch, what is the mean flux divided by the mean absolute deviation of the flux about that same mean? 24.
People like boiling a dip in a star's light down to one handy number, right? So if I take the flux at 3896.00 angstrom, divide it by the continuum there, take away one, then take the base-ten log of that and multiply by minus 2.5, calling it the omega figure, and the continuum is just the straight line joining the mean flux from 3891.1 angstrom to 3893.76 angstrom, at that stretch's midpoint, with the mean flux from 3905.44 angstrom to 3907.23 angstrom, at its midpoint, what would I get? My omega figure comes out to 3.2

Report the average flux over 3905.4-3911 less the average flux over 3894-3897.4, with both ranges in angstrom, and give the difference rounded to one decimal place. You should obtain -0.2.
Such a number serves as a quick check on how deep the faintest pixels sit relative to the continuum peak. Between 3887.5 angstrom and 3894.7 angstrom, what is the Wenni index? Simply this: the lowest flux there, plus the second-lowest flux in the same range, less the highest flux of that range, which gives 15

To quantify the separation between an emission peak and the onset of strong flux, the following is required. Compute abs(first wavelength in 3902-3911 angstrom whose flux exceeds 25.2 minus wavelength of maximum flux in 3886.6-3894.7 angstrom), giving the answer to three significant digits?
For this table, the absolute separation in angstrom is 10.8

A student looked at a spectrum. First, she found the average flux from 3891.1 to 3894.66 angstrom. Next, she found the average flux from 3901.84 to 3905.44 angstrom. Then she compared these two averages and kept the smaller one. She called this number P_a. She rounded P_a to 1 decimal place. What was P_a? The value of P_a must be 23.2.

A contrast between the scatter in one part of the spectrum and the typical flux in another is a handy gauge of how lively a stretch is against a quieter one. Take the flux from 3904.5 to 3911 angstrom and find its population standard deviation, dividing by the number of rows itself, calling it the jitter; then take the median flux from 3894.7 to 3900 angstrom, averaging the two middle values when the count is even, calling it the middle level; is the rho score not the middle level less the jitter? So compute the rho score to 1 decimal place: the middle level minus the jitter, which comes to 22.7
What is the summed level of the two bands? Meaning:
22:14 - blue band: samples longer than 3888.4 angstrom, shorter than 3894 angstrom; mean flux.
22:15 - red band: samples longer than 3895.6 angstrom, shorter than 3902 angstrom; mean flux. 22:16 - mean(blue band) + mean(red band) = 49.0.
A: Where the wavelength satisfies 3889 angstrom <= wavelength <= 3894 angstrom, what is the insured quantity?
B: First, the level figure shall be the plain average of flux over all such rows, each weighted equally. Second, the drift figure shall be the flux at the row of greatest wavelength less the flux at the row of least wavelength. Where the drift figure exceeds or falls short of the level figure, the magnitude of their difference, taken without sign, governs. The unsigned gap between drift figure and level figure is 25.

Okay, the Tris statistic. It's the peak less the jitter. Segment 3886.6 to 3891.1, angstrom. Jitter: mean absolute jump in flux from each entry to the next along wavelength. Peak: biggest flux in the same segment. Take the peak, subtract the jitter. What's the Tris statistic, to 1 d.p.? 24.1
